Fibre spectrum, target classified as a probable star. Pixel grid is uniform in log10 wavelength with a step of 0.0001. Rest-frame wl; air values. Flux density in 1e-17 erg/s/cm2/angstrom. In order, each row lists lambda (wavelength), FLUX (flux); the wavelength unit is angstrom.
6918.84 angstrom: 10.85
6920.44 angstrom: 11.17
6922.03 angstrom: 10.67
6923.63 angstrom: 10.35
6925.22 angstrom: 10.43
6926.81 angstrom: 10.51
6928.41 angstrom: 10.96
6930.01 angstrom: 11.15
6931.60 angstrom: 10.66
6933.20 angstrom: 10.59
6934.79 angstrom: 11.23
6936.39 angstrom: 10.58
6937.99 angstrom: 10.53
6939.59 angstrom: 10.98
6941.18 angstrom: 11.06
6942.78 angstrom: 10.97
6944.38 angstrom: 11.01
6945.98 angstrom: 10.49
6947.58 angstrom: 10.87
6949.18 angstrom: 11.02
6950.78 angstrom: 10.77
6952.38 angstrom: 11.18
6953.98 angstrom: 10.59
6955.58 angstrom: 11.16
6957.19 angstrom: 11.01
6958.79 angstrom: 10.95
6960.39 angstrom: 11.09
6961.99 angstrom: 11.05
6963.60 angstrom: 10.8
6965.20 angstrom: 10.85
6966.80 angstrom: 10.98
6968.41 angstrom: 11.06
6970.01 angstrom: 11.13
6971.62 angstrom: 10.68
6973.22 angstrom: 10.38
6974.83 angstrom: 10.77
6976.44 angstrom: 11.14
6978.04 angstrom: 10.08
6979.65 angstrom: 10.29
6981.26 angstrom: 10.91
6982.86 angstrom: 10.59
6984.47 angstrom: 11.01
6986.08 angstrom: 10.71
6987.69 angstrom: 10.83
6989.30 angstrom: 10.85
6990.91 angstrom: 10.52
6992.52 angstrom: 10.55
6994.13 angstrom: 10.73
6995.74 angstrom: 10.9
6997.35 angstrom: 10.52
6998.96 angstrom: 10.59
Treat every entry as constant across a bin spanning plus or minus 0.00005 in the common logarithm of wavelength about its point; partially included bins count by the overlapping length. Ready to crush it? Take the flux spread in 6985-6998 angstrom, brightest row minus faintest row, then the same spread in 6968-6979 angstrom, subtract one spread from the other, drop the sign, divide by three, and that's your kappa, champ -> 0.23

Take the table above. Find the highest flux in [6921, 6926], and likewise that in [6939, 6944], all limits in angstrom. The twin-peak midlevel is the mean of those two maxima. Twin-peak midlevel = 10.9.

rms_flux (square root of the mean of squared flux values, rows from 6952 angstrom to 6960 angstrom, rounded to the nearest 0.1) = 11.0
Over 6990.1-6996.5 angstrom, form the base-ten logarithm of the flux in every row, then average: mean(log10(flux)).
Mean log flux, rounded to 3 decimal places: 1.028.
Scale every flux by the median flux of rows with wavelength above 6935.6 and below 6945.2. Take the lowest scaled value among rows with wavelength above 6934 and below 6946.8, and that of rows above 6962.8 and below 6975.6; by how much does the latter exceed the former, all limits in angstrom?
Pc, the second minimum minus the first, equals -0.010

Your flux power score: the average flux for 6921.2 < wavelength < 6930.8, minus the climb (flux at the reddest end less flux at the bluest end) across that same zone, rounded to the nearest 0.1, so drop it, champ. 10.2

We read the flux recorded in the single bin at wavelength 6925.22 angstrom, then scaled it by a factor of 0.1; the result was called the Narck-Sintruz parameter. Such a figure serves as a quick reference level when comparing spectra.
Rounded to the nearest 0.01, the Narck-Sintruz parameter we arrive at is 1.04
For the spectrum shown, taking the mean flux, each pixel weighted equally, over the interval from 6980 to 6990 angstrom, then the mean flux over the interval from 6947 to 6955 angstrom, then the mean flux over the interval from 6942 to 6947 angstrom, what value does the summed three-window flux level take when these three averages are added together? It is 32.5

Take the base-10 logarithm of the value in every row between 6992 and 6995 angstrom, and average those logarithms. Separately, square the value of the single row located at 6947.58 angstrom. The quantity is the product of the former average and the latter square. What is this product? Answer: 121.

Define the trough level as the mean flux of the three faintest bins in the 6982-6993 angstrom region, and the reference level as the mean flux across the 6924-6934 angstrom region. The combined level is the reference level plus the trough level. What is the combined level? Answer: 21.3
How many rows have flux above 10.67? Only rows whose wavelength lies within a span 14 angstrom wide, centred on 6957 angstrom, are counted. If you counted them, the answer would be 8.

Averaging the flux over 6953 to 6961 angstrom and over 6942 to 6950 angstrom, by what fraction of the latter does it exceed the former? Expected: -0.008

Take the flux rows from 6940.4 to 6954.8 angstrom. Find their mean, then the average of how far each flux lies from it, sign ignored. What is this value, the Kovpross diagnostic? 0.18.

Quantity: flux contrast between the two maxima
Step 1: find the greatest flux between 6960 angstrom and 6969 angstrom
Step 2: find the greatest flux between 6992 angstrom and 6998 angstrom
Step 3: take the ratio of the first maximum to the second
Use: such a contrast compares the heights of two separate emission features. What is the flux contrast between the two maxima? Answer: 1.02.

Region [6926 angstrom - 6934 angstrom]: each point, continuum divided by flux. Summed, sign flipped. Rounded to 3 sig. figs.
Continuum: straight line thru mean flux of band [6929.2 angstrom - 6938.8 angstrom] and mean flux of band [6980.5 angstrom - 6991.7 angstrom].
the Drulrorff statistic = -5.01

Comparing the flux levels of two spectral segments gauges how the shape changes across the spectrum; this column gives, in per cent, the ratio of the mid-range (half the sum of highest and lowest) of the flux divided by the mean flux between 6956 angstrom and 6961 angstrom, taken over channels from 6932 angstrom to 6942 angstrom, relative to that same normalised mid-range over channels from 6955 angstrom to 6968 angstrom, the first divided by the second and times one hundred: 99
